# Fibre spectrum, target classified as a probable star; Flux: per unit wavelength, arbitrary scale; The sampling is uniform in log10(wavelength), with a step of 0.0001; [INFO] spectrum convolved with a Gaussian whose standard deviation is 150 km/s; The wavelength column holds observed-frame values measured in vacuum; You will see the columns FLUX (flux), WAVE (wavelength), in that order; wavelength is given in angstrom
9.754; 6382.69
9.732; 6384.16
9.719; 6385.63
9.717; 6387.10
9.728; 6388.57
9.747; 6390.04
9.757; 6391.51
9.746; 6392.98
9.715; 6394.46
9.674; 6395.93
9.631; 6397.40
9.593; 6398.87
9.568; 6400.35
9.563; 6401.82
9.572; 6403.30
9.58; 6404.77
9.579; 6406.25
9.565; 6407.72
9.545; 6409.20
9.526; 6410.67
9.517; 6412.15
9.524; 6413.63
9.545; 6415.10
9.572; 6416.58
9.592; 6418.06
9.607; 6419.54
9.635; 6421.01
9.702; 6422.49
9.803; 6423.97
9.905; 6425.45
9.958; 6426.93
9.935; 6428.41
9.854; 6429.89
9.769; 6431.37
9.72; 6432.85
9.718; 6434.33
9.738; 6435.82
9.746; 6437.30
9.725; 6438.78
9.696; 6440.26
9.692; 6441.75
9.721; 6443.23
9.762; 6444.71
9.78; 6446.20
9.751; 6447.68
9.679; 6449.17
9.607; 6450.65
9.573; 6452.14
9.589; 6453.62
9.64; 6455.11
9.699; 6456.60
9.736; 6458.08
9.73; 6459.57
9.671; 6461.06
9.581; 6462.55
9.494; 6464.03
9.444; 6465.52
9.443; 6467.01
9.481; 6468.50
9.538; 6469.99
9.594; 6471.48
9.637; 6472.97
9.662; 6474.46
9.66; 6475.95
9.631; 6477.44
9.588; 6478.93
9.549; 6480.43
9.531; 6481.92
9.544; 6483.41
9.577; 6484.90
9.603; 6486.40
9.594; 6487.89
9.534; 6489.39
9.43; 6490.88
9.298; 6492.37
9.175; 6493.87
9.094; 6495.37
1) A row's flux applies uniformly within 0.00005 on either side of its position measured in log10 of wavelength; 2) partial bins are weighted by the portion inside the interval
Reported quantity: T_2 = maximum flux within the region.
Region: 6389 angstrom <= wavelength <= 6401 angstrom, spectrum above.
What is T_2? 9.757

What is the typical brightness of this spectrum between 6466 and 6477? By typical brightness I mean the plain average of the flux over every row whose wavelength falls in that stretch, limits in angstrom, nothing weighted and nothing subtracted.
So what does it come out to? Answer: 9.57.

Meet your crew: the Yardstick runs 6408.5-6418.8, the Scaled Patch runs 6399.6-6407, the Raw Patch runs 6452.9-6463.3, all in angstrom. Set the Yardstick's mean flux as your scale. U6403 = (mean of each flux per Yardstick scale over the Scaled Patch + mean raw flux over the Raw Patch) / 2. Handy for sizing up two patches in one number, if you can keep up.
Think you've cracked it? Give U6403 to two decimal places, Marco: 5.33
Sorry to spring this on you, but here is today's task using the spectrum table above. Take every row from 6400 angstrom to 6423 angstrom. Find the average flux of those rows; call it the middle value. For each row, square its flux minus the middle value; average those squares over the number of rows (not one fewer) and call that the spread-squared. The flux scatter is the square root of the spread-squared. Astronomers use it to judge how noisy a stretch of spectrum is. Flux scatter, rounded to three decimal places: 0.044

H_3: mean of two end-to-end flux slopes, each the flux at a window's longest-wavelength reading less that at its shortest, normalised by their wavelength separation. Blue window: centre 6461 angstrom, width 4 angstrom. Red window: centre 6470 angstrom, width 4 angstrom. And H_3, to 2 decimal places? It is -0.01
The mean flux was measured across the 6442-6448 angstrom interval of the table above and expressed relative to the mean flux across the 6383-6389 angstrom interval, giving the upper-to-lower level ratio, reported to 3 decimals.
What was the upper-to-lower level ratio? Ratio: 1.003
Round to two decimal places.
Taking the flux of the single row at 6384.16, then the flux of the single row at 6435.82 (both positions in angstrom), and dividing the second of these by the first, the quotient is 1.00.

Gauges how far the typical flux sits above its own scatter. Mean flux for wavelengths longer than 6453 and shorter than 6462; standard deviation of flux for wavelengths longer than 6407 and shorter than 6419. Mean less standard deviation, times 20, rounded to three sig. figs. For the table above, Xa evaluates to 193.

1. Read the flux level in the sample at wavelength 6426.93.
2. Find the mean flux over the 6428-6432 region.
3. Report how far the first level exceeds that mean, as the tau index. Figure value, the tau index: 0.11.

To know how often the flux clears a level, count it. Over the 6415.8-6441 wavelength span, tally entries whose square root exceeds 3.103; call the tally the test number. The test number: 14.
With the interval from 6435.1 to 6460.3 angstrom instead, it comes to 14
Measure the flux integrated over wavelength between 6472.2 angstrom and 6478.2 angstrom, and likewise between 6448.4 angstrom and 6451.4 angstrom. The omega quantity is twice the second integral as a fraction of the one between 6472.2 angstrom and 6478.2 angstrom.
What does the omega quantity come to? 1.00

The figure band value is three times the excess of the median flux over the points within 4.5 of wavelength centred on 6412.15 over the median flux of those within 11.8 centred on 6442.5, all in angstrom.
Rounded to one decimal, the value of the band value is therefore -0.6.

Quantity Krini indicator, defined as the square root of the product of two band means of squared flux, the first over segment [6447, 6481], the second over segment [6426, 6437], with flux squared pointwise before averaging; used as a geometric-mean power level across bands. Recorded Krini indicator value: 94.3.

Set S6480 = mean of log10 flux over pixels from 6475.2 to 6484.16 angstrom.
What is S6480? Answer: 0.982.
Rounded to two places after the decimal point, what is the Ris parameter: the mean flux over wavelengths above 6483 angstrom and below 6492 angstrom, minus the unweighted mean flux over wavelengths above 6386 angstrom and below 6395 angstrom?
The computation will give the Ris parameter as -0.19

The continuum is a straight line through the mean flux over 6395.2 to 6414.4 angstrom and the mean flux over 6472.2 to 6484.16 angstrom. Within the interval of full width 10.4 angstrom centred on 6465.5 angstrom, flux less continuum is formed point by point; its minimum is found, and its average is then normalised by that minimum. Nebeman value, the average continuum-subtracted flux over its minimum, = 0.5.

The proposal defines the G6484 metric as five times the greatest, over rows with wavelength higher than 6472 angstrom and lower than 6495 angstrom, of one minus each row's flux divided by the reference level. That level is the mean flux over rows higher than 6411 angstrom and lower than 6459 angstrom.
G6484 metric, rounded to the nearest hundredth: 0.27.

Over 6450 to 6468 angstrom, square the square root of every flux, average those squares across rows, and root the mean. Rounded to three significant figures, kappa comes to 3.10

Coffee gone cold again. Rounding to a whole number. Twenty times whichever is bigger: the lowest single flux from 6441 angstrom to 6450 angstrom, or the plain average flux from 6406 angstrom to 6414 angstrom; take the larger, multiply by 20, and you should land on 194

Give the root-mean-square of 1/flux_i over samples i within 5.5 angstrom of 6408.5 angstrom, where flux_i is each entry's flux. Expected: 0.105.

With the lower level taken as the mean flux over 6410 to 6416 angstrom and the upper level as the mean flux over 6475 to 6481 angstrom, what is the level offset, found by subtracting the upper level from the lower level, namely -0.08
